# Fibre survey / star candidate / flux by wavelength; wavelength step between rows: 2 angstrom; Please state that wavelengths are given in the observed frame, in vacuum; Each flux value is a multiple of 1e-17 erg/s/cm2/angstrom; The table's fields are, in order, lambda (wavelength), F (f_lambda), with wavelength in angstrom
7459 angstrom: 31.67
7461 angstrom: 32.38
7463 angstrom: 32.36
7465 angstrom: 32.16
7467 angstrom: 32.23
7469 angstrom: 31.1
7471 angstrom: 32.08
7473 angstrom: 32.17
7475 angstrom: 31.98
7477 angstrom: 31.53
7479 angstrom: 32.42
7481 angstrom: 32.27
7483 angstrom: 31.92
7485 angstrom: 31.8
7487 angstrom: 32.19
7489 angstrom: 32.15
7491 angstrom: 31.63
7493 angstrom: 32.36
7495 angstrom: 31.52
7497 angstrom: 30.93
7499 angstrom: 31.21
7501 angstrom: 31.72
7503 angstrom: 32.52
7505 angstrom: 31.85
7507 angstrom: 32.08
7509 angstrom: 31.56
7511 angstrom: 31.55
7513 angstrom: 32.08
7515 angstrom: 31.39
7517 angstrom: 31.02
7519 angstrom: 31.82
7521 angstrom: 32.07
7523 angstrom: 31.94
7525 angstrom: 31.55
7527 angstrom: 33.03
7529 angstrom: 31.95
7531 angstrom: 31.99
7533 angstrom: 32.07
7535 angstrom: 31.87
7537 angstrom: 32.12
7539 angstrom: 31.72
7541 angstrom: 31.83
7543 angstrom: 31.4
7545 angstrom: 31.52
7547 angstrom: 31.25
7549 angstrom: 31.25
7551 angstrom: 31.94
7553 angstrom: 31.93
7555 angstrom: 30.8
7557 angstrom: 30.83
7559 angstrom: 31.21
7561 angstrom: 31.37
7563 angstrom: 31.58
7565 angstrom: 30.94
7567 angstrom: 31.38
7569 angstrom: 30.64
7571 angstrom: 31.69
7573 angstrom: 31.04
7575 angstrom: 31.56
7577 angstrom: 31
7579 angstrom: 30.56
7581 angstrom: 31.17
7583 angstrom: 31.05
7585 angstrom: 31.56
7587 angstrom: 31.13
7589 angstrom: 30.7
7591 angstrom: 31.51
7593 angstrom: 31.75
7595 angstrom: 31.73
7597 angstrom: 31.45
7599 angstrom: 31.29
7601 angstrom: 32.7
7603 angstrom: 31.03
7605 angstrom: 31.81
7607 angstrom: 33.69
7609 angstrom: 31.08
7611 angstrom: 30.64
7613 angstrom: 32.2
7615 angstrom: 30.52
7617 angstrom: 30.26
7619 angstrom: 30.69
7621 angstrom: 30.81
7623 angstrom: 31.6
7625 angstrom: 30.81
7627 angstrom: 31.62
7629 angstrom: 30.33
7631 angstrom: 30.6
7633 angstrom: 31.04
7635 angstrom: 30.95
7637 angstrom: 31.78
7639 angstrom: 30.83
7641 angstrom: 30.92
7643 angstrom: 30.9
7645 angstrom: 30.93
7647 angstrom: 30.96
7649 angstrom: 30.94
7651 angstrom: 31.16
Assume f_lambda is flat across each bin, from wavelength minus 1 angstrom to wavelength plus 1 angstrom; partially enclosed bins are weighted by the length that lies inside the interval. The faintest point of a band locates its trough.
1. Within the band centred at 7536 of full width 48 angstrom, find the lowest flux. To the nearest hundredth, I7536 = 30.80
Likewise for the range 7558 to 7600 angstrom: 30.56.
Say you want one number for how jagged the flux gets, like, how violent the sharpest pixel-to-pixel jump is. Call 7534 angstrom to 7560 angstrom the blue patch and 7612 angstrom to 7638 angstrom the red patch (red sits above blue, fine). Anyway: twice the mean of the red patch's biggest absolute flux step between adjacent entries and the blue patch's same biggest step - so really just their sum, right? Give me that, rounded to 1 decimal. 2.8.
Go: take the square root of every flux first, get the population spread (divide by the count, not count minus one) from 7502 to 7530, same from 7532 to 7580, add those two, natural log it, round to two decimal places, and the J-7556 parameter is -2.50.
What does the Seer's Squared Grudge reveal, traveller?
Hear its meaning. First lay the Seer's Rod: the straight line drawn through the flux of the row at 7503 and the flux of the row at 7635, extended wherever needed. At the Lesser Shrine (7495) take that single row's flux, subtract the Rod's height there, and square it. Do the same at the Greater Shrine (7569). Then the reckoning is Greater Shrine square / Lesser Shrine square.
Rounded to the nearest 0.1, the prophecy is 1.0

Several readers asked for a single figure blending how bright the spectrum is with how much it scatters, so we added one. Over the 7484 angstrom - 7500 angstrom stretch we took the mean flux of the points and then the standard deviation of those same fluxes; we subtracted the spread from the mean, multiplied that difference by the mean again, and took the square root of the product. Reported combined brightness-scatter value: 31.5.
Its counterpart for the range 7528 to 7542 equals 31.9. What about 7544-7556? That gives 31.2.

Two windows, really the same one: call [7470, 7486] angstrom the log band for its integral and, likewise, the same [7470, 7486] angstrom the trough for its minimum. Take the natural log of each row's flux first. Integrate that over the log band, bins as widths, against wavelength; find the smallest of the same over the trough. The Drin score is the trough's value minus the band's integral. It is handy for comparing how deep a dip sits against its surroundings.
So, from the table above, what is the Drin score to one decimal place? -52.0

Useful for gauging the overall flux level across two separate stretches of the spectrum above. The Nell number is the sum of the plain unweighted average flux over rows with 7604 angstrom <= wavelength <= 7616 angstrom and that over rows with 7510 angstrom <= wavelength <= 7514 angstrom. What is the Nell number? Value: 63.5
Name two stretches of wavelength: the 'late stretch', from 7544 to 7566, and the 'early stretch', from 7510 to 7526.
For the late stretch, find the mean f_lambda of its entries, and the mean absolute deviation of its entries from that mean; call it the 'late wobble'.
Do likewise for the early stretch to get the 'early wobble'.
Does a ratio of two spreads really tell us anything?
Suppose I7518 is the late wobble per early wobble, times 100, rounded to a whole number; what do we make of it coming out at 103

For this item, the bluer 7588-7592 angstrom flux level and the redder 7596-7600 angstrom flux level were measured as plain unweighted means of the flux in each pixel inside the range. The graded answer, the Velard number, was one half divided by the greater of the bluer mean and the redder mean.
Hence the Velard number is 0.0159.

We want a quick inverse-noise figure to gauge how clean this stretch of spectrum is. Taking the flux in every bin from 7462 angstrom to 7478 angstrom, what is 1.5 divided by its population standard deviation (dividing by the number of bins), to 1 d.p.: 3.8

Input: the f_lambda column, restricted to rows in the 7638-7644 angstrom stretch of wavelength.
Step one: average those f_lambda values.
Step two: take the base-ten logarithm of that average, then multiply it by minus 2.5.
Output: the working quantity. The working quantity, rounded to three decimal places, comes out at -3.724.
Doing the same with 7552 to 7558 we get -3.735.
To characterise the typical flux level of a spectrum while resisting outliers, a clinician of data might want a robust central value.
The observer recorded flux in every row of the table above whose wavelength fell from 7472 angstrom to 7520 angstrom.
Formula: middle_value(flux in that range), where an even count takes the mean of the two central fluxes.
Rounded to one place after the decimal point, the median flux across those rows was 31.8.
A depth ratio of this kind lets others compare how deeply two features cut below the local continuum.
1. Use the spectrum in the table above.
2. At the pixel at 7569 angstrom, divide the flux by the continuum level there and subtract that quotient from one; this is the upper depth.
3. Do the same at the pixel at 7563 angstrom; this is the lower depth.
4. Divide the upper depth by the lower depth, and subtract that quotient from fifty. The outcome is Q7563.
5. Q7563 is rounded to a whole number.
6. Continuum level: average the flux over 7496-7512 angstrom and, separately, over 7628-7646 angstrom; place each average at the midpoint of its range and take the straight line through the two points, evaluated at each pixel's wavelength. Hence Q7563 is 53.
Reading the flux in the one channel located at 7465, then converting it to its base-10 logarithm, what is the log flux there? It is 1.51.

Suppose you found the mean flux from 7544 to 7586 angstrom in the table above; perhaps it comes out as 31.3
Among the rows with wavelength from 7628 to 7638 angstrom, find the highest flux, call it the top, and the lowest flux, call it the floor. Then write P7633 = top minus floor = 1.45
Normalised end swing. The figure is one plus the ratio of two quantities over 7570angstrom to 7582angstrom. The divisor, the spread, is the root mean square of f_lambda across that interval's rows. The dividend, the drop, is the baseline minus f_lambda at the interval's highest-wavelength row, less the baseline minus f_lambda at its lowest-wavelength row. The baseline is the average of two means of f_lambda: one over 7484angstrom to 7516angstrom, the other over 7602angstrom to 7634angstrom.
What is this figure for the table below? 1.02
